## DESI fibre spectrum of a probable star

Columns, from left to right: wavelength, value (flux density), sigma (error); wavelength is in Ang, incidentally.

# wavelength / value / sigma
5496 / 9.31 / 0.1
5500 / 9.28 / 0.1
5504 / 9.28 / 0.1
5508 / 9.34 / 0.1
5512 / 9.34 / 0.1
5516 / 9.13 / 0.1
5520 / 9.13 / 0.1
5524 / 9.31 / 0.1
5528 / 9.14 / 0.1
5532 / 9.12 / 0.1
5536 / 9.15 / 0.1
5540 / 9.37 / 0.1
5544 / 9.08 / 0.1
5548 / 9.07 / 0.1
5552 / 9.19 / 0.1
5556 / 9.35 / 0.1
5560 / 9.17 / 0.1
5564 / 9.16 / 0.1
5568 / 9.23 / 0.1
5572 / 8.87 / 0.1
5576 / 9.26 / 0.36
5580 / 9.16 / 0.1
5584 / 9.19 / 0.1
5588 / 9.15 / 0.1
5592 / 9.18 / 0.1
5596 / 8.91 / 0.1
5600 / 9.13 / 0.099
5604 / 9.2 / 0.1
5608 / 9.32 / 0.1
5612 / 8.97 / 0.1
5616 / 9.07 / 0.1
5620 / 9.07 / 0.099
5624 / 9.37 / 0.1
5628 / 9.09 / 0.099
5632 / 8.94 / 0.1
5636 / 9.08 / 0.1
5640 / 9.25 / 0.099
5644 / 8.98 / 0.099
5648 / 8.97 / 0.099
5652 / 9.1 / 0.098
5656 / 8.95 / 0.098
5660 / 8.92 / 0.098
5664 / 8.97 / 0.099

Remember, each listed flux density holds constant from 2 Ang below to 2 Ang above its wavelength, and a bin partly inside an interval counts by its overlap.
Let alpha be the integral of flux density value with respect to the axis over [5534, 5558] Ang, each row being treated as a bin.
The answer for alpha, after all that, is 220.8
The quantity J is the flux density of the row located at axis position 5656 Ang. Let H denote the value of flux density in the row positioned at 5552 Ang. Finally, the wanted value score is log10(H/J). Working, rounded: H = 9.19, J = 8.95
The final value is 0.011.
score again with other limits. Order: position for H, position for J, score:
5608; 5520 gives 0.009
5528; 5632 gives 0.010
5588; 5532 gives 0.001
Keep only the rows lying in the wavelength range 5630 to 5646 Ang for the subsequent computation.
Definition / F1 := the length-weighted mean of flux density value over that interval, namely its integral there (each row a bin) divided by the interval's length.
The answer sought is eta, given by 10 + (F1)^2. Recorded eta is 92.1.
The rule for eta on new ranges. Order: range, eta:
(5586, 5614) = 93.2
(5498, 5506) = 96.1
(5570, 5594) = 93.4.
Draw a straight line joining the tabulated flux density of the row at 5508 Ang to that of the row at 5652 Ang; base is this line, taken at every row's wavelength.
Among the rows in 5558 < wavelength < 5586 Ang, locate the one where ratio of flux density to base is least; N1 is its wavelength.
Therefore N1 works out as 5572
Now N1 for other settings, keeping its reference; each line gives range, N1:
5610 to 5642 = 5612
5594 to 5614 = 5596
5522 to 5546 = 5544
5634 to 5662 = 5660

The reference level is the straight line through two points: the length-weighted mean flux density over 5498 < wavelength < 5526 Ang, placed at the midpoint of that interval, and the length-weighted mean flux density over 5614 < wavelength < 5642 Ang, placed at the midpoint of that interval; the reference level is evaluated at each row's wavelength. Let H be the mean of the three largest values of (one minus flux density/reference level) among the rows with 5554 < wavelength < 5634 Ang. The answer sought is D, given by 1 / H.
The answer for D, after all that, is 37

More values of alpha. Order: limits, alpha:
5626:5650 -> 217.2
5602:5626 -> 220.0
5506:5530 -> 221.6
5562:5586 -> 219.5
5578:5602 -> 218.9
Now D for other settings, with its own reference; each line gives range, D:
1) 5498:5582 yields 45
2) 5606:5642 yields 65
